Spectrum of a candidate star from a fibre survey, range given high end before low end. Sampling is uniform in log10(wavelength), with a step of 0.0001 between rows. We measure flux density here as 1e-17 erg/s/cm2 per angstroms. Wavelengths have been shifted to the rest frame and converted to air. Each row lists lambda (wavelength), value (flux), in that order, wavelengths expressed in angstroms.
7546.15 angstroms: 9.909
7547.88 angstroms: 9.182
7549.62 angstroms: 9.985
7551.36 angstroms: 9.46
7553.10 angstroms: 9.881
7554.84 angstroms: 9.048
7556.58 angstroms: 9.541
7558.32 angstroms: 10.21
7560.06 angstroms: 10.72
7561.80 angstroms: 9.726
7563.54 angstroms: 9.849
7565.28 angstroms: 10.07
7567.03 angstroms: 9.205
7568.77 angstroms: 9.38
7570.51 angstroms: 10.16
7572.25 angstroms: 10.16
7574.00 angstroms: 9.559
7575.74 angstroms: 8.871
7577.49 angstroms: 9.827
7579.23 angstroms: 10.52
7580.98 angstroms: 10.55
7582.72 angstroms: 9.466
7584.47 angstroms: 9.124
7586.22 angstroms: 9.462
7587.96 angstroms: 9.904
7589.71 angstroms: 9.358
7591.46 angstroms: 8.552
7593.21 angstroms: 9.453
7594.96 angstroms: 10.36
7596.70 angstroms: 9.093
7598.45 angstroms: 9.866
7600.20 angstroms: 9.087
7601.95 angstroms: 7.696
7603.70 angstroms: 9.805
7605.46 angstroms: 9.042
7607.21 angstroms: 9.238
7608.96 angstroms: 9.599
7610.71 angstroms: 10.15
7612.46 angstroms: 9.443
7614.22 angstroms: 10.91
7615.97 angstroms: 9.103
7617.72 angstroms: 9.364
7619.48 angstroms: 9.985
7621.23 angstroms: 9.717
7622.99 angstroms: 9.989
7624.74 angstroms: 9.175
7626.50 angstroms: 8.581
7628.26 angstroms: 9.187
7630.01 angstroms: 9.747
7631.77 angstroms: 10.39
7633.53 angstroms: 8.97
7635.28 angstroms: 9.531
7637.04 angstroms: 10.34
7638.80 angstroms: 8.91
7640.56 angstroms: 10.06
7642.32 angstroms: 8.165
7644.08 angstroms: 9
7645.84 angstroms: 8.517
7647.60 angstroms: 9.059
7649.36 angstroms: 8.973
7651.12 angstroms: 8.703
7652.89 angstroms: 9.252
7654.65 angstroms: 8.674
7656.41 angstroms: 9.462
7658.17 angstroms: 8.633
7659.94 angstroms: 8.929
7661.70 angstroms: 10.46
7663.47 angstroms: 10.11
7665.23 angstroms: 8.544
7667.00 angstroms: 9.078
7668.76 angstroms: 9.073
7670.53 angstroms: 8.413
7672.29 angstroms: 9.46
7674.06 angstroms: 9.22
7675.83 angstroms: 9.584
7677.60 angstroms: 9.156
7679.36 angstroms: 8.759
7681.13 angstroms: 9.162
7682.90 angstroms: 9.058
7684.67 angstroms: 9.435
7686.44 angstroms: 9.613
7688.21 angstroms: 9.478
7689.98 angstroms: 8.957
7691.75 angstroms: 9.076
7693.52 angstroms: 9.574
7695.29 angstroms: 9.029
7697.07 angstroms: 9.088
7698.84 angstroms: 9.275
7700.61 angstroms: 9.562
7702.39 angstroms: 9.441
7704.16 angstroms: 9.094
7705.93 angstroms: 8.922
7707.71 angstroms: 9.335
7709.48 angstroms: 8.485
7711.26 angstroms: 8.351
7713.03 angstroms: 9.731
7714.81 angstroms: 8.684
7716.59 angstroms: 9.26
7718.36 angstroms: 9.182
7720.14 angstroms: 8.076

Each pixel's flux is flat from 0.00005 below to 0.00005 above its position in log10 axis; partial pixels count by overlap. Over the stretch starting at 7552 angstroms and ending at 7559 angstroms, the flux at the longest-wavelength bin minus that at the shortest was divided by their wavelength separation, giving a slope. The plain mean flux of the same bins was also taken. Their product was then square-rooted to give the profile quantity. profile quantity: 0.78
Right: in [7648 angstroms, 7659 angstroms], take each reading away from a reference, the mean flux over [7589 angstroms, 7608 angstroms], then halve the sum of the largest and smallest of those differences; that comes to 0.18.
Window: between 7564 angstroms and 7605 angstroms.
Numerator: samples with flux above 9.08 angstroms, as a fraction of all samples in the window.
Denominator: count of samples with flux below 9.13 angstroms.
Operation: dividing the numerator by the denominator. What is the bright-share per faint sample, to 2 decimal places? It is 0.14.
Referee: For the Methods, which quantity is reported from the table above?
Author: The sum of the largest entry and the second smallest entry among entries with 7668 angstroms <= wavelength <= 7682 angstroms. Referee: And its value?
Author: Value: 18.3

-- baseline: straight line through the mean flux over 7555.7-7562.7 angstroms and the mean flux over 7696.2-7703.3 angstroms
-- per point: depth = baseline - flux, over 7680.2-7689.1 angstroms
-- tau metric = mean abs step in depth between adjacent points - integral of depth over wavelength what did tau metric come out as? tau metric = 0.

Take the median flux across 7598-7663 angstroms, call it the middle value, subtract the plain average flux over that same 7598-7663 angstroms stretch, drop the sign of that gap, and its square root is 0.32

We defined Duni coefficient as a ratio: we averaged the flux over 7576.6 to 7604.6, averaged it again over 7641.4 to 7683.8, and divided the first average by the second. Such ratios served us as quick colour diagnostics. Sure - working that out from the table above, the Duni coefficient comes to 1.05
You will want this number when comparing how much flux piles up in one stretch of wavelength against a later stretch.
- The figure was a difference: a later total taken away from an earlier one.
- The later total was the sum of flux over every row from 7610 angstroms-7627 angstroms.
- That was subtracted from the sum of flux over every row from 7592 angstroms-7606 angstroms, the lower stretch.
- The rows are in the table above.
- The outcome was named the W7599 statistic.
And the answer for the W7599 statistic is -22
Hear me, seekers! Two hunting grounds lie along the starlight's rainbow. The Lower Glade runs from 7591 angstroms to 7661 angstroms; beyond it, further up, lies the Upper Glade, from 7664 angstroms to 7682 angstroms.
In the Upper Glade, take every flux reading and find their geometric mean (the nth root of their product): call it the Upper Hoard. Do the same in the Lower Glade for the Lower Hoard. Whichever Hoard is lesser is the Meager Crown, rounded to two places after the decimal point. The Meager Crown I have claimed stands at 9.04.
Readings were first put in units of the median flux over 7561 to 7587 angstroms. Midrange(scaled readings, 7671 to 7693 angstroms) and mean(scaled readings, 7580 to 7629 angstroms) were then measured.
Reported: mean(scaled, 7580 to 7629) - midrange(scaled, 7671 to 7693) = 0.030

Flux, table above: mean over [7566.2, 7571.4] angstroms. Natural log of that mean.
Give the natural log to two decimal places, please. 2.26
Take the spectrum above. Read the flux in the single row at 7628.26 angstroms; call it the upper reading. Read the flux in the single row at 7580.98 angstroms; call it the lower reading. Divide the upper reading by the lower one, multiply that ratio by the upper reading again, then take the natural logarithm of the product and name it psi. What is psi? 2.08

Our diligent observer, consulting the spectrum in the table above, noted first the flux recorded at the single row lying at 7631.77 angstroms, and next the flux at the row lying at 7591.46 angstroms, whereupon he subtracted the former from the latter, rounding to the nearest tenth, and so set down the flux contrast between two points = -1.8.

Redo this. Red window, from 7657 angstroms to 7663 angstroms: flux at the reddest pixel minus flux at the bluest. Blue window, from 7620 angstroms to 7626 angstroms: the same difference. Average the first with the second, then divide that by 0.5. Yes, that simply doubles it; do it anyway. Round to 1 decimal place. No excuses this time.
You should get 1.3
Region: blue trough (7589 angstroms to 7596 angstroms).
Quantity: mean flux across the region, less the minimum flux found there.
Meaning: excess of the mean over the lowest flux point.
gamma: 0.88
